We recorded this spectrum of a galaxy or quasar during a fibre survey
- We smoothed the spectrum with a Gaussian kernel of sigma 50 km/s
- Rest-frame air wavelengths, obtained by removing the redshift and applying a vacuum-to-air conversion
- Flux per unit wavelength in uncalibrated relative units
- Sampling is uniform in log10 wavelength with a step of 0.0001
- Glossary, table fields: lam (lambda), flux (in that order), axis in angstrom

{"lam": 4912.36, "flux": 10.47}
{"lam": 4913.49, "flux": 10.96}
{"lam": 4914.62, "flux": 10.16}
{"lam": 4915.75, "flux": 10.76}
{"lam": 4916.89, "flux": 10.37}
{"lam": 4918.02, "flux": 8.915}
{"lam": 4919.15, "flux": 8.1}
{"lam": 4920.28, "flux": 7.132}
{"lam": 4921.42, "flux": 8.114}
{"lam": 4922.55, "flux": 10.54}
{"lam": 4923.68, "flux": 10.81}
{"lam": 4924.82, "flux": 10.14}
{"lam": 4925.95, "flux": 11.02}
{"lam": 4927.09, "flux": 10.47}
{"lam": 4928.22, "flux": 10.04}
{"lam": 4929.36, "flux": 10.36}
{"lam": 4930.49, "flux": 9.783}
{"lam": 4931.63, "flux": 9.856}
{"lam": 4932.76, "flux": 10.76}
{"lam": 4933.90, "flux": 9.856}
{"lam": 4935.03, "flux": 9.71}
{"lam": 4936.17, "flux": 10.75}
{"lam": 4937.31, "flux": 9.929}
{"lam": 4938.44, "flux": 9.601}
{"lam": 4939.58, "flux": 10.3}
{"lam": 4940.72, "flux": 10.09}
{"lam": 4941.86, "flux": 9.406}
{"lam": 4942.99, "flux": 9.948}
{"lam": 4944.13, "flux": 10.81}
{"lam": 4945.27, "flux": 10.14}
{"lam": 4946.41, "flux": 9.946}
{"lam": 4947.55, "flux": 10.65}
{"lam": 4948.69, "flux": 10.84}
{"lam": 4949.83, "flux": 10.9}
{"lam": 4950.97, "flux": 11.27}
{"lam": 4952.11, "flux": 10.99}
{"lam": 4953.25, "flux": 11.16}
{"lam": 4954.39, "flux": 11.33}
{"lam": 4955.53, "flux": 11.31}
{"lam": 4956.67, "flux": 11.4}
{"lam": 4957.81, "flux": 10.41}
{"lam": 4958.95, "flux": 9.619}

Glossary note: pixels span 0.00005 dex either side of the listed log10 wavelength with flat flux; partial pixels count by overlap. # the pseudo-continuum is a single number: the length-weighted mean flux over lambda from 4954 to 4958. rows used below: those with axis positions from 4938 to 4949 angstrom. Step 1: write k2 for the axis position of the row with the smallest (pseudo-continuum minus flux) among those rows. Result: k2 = 4948.69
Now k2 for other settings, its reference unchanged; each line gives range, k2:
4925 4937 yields 4925.95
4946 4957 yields 4956.67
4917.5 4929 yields 4925.95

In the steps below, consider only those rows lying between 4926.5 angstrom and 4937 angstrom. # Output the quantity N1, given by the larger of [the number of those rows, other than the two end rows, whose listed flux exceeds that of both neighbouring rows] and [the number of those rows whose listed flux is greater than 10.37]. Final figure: 3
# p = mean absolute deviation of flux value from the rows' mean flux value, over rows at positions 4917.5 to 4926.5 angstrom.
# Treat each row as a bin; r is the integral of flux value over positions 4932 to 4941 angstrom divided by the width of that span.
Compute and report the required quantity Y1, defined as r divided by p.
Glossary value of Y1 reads 7.9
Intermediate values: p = 1.28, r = 10.1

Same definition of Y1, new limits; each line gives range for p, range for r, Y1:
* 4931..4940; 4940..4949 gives 26.8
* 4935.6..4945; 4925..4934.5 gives 26.5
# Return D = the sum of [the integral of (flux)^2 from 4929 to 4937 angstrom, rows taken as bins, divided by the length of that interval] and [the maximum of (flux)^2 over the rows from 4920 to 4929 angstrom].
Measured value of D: 224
